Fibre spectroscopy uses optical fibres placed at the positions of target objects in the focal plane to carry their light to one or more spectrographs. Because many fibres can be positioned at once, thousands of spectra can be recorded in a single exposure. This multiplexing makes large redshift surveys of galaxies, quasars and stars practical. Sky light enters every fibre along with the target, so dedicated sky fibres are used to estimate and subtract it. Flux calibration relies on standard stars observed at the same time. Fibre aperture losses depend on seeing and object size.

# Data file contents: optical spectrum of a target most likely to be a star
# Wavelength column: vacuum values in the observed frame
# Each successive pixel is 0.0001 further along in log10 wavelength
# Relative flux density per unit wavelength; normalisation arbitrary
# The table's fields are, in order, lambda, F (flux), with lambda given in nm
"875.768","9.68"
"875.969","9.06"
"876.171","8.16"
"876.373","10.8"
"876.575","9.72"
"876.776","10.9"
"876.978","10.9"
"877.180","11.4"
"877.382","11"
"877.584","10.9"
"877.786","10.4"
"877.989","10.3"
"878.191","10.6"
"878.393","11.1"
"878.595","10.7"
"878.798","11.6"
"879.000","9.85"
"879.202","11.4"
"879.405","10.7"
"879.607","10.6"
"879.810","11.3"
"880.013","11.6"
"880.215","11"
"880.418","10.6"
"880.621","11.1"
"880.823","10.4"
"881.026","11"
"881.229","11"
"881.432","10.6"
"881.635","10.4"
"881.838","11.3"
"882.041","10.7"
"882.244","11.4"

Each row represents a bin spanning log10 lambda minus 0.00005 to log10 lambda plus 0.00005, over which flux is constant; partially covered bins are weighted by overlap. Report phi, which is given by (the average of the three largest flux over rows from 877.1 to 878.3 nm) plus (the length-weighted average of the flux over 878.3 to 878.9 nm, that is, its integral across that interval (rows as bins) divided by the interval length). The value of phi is 22.2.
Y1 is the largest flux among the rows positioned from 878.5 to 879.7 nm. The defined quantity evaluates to 11.6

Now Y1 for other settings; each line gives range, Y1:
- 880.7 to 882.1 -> 11.3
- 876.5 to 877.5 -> 11.4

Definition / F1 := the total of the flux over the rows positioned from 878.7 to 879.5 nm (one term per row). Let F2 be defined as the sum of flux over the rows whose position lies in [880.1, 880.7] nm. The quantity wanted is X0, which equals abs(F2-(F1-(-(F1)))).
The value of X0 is 54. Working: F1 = 44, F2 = 33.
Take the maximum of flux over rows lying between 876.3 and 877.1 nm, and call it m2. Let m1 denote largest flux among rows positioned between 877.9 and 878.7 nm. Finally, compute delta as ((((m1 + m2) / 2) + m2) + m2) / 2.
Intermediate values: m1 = 11.1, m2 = 10.9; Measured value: 16.4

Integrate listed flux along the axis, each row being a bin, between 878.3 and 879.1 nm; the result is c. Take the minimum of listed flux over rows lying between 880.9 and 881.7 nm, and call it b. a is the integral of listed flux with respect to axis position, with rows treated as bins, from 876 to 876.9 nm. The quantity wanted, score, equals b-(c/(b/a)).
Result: 3.0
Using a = 8.87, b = 10.4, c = 8.6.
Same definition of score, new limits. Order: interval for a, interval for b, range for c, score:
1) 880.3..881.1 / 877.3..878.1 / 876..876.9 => 2.9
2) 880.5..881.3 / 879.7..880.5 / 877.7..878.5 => 3.6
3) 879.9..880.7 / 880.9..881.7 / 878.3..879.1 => 3.0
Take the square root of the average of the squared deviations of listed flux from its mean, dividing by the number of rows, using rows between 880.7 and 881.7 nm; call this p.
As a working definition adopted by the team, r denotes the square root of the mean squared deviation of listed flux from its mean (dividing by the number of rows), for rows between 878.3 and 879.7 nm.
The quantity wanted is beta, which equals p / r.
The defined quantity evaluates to 0.5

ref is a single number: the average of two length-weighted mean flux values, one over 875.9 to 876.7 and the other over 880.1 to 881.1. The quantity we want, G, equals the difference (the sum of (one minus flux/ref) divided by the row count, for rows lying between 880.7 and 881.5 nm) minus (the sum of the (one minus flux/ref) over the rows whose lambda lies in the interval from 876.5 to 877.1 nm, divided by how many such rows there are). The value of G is -0.02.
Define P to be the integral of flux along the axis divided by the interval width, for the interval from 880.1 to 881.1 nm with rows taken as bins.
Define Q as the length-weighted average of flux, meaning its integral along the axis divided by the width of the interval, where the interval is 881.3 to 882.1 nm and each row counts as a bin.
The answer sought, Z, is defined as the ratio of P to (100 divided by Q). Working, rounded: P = 10.8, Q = 10.8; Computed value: 1.17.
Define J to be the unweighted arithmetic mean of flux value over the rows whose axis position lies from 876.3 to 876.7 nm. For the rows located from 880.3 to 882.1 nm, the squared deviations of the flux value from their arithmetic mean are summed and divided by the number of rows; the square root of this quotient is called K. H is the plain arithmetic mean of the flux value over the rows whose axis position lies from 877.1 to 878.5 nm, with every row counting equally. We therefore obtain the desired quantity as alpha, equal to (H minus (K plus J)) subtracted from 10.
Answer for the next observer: 9.7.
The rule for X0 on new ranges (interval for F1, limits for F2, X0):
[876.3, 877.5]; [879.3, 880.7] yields 53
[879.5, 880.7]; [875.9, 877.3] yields 61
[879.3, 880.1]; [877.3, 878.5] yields 24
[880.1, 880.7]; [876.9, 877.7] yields 21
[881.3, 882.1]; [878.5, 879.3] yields 42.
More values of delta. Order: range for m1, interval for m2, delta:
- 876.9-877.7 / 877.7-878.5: 16.7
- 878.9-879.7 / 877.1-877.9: 17.1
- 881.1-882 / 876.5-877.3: 17.1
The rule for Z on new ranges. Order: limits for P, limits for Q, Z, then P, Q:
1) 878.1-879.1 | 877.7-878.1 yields 1.11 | 10.8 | 10.3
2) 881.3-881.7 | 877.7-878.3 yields 1.10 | 10.5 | 10.4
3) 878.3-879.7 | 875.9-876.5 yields 1.02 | 10.9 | 9.4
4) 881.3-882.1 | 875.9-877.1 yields 1.07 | 10.8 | 10.0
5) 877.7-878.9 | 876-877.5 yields 1.12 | 10.8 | 10.4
